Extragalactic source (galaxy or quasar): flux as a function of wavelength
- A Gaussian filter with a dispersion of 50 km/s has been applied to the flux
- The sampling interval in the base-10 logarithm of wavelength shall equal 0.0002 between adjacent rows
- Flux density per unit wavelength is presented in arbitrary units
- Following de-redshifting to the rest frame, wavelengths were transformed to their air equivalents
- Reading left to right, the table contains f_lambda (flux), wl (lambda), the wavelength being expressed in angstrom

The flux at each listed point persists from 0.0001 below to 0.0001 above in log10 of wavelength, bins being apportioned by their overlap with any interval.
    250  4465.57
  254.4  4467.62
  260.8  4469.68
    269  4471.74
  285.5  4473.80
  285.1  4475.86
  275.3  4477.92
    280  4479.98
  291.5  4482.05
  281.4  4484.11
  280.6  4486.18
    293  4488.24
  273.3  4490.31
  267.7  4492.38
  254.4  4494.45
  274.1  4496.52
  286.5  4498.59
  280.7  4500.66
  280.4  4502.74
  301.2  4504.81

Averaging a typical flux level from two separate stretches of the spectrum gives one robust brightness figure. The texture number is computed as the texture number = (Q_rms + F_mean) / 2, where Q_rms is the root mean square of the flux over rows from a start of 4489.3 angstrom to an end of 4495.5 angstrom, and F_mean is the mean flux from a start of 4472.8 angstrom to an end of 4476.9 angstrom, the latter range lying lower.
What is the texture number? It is 275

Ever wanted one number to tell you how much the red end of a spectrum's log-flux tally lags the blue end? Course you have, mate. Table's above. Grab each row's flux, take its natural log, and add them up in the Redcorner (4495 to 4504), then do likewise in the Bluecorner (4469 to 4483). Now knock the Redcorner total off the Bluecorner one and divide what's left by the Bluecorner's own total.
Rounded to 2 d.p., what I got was 0.43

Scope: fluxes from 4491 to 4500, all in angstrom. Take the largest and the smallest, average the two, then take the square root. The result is 16.4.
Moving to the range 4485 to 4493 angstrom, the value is 16.7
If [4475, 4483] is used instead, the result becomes 16.8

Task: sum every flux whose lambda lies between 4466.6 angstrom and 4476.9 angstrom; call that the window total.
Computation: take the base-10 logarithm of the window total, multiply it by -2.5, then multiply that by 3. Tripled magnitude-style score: -23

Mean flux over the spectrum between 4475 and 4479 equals 280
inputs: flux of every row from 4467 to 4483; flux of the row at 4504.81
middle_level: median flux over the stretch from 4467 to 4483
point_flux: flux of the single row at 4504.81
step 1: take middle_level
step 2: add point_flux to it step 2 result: 579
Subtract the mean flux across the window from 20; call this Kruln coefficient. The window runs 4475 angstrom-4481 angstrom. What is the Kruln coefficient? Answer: -260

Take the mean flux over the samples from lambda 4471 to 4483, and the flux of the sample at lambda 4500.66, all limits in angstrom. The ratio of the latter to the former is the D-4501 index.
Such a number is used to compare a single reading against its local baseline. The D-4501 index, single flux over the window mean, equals 1.00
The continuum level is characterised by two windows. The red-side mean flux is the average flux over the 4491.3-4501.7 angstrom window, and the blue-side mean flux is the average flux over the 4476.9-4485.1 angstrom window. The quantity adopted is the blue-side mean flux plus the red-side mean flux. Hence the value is 555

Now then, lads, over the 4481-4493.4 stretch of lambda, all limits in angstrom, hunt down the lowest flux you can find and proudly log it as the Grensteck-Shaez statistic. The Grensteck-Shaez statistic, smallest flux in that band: 267.7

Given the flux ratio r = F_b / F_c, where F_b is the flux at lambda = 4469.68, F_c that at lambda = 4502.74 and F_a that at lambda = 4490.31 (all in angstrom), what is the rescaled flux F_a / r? 294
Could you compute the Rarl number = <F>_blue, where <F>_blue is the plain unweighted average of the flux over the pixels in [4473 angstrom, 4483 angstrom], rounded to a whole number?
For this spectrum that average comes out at 283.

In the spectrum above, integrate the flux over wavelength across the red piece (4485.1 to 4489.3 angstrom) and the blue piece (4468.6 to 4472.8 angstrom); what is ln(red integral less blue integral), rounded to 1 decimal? 4.5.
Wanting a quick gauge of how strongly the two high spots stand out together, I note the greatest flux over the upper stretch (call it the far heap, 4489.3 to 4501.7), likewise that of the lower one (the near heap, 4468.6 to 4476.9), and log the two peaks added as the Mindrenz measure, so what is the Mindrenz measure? 572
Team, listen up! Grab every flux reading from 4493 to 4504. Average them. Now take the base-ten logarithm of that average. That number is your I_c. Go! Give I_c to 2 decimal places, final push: 2.44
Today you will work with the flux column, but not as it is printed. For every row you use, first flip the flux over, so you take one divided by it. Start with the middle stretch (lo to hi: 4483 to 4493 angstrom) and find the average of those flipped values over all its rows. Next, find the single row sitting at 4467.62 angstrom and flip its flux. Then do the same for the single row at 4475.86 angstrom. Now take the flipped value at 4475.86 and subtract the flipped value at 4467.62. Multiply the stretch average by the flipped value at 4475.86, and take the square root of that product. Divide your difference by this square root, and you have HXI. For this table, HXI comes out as -0.119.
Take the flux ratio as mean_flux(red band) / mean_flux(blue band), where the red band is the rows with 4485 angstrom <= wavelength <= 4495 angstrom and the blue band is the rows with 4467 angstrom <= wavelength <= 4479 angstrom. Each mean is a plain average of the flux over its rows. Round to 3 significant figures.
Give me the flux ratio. 1.01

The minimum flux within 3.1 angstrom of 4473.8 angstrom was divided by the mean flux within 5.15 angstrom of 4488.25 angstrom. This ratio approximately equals 0.96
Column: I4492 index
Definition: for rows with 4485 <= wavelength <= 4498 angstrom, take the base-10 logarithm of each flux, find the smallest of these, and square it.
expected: 5.79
